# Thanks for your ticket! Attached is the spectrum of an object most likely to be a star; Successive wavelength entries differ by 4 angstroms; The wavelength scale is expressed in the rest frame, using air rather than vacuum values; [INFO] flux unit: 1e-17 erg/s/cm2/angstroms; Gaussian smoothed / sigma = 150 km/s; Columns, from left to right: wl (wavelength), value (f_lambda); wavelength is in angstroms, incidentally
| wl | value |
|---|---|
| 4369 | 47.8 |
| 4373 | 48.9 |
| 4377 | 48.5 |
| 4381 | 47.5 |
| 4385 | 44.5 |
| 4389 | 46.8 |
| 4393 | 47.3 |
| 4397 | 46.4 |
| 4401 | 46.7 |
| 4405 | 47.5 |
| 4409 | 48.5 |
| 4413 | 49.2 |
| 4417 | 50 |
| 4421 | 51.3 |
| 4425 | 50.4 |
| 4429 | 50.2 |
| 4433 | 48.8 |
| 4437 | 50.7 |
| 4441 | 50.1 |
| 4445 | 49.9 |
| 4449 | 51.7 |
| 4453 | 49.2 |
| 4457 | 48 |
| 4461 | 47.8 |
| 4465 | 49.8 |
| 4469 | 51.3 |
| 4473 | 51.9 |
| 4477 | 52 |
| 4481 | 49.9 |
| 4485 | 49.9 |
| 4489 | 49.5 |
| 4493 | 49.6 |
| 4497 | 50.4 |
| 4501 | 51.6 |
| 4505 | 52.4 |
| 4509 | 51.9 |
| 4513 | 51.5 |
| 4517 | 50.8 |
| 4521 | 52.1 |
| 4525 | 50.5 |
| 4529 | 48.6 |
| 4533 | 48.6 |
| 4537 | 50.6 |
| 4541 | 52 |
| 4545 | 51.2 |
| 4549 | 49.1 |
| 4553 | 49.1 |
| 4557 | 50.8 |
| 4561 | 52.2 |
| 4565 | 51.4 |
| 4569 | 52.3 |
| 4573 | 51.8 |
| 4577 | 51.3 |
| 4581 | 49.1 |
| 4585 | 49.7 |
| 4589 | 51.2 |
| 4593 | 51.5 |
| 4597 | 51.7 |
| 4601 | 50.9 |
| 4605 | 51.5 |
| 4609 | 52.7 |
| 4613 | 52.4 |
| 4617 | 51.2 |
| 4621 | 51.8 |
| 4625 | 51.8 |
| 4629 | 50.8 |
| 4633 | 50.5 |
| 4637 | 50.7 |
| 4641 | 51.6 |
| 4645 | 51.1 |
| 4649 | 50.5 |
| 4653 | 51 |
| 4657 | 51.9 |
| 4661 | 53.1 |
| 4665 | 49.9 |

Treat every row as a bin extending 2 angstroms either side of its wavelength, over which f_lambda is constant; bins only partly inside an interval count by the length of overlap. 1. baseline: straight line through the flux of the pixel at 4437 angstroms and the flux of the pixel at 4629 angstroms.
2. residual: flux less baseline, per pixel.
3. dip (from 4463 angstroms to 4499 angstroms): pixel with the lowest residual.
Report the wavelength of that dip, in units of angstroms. 4489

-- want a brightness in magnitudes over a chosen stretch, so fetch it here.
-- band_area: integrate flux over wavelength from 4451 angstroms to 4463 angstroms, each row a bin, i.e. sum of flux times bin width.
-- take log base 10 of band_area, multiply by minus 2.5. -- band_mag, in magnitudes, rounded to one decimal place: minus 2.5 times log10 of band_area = -6.9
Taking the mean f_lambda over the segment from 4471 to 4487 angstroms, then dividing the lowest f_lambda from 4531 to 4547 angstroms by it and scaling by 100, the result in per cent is 95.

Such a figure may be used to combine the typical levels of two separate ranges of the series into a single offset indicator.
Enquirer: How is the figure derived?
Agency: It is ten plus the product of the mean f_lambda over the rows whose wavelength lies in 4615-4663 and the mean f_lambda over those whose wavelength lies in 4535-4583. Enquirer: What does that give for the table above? 2623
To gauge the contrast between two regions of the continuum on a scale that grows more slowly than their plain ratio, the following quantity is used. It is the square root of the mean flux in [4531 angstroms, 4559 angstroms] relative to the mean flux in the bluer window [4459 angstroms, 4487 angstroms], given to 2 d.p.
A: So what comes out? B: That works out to 1.00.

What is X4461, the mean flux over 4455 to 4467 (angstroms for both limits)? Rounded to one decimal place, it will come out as 48.5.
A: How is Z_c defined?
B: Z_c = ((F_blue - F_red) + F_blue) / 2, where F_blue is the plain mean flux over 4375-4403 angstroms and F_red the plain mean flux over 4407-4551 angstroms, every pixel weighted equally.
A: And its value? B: 21.7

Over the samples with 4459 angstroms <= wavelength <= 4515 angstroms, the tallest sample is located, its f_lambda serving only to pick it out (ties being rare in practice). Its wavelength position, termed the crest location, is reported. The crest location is 4505 angstroms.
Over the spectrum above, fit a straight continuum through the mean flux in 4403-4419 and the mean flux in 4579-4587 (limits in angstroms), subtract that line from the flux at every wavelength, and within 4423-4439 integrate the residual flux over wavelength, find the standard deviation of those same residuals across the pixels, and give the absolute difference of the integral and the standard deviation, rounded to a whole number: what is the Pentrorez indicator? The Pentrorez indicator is 18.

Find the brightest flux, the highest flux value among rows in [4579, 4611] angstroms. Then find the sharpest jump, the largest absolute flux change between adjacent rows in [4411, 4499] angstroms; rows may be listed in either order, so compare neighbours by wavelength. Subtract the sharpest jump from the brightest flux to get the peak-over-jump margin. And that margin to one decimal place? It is 50.2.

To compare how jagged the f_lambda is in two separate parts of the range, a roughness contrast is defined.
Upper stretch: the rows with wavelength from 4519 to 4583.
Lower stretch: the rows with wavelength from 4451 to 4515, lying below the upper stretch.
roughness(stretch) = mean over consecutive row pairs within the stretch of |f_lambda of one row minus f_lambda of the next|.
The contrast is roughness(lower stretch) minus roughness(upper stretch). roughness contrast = -0.39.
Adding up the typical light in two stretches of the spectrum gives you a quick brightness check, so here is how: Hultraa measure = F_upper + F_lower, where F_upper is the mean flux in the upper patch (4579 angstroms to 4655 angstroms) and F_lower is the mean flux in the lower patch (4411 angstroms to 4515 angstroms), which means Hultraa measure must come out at 101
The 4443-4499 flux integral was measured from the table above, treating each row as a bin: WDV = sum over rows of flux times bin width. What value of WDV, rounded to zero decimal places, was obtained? 2804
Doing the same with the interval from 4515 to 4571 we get 2837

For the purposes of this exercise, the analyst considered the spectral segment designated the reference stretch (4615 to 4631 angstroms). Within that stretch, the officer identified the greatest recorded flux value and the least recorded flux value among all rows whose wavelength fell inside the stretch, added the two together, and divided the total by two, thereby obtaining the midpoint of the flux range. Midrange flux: 51.3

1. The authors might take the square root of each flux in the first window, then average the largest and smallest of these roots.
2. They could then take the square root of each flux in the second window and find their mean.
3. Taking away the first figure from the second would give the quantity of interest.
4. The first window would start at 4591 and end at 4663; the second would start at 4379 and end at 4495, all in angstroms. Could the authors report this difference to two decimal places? -0.18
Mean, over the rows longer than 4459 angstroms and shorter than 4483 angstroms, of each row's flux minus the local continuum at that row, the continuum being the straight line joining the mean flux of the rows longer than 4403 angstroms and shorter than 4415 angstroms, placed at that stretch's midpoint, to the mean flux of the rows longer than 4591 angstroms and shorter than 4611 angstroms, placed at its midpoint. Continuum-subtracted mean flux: 1.0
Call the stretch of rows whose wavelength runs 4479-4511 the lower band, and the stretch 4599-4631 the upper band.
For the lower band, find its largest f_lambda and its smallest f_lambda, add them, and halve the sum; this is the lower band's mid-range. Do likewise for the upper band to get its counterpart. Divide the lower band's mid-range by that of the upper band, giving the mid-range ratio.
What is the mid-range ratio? 0.98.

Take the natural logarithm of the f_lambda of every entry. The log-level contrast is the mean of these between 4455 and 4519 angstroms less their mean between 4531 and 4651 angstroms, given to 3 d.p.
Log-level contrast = -0.010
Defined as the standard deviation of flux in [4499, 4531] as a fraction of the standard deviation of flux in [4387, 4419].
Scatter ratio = 0.94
